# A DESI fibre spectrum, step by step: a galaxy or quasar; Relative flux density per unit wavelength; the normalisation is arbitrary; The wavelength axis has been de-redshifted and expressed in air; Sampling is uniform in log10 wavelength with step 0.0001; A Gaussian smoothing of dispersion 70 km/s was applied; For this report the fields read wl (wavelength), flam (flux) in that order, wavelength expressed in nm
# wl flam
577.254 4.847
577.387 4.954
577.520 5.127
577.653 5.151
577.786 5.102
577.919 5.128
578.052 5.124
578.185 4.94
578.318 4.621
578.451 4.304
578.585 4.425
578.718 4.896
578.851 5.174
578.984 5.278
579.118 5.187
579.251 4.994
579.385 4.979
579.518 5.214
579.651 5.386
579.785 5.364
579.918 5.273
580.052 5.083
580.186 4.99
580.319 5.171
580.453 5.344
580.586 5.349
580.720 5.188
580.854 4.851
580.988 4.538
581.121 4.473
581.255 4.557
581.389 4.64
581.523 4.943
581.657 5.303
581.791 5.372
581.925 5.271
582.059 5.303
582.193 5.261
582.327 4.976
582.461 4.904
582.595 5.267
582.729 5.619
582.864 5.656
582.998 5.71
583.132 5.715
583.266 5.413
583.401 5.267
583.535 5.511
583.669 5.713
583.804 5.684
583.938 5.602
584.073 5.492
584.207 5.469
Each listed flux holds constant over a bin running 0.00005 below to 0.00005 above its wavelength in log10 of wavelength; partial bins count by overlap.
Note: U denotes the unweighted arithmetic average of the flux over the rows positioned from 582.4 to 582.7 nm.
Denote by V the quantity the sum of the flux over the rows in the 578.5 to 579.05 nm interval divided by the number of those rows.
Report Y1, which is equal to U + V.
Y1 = 10.0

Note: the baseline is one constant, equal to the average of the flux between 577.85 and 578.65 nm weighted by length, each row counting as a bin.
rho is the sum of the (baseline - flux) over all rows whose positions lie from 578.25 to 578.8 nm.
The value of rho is 0.78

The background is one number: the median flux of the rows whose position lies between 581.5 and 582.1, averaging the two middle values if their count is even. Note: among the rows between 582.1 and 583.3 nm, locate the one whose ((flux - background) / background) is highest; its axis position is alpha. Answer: 583.132 nm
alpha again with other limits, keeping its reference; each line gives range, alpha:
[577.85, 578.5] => 577.919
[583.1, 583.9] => 583.132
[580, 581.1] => 580.586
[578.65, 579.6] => 578.984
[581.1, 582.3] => 581.791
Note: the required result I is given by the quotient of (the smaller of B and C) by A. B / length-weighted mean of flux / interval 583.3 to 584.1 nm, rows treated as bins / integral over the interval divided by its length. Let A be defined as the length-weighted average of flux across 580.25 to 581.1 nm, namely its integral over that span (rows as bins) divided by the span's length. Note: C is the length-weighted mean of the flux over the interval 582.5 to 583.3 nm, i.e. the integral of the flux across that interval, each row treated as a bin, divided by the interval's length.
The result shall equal 1.10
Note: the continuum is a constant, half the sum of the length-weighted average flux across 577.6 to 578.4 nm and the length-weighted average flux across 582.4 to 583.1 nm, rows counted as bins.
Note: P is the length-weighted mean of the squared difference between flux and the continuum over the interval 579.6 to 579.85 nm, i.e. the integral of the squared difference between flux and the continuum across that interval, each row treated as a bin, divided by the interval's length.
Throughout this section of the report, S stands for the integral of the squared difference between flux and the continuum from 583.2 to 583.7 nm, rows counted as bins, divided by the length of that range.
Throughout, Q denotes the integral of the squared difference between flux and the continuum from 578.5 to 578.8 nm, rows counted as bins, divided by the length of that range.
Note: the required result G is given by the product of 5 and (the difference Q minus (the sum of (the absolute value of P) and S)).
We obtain 1.4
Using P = 0.02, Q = 0.38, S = 0.08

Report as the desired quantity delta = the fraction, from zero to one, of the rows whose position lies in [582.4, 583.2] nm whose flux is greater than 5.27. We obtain 0.7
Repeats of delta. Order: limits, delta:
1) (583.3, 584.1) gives 0.8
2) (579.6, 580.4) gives 0.5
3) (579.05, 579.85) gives 0.3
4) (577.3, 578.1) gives 0.0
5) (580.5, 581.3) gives 0.2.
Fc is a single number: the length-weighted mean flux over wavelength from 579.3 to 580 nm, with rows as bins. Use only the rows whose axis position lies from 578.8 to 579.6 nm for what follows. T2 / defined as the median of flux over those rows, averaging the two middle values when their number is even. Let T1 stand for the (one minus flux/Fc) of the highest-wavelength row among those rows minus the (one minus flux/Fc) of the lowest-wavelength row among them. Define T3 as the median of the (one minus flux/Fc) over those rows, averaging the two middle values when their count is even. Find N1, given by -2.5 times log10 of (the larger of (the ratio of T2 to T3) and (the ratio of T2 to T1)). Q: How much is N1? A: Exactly -6.8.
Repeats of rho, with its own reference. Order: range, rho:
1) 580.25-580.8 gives -2.02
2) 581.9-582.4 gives -1.78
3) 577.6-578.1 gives -1.48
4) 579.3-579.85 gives -1.91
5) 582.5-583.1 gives -3.22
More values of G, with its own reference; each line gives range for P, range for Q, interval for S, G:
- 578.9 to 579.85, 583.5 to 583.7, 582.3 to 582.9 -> 0.2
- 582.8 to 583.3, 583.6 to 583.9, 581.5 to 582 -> 0.0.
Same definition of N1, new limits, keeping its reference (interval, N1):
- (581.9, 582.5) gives -4.7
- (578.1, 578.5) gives -4.0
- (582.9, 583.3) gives -5.0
